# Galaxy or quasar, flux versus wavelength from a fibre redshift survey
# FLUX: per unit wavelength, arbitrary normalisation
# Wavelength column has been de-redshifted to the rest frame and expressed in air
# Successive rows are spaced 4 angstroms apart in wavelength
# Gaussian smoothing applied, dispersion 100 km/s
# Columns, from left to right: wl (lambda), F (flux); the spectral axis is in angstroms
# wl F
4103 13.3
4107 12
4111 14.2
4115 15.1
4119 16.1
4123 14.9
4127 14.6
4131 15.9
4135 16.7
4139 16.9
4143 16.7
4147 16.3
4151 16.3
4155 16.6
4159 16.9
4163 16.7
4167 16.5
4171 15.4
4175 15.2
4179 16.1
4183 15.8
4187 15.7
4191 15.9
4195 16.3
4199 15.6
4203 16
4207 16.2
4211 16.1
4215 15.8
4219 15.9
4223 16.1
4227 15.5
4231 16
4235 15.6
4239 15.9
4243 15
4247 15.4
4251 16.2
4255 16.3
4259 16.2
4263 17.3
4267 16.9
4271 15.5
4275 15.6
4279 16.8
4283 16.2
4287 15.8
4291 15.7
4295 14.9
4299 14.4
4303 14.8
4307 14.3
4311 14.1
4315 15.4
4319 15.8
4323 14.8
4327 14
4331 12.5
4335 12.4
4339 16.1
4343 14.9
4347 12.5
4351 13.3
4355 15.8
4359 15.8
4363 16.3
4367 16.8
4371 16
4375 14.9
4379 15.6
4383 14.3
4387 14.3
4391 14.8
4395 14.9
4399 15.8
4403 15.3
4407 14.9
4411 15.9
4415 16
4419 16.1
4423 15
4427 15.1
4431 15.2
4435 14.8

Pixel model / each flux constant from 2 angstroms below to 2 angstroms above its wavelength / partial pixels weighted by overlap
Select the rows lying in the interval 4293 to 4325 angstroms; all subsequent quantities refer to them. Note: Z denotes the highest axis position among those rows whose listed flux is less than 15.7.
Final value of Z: 4323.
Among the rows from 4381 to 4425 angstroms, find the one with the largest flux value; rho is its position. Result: 4419 angstroms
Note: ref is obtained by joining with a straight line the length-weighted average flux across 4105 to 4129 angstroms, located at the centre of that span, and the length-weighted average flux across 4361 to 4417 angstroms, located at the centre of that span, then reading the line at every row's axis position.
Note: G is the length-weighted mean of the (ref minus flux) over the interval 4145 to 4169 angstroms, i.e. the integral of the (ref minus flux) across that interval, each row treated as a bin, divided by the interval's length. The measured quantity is -1.93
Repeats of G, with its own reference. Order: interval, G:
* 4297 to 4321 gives 0.34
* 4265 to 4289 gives -1.10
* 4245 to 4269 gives -1.42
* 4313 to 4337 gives 1.05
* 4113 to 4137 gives -1.04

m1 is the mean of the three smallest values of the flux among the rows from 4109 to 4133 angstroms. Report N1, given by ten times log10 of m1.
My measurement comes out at 11.6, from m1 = 14.6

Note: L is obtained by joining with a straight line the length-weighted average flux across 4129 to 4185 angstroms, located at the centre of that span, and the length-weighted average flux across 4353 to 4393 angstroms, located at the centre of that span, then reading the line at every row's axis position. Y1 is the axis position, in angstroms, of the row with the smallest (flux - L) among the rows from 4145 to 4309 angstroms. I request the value 4307 angstroms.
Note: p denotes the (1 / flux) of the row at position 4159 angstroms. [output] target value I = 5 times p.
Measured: 0.296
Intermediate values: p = 0.059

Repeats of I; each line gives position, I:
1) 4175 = 0.329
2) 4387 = 0.350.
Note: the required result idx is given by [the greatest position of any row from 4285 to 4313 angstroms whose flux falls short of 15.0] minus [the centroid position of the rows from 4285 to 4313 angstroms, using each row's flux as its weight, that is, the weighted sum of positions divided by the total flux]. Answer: 12.3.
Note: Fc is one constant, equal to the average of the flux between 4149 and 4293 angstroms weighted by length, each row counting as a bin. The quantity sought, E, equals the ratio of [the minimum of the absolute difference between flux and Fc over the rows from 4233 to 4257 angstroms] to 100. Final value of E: 0.0013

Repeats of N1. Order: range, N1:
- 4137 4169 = 12.1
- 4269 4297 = 11.9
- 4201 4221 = 12.0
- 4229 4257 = 11.9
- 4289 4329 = 11.5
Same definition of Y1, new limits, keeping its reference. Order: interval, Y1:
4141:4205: 4175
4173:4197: 4175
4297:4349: 4335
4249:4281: 4271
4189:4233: 4199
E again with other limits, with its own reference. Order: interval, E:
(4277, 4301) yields 0.0017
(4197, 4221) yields 0.0003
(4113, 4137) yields 0.0007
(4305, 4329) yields 0.0023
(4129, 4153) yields 0.0013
